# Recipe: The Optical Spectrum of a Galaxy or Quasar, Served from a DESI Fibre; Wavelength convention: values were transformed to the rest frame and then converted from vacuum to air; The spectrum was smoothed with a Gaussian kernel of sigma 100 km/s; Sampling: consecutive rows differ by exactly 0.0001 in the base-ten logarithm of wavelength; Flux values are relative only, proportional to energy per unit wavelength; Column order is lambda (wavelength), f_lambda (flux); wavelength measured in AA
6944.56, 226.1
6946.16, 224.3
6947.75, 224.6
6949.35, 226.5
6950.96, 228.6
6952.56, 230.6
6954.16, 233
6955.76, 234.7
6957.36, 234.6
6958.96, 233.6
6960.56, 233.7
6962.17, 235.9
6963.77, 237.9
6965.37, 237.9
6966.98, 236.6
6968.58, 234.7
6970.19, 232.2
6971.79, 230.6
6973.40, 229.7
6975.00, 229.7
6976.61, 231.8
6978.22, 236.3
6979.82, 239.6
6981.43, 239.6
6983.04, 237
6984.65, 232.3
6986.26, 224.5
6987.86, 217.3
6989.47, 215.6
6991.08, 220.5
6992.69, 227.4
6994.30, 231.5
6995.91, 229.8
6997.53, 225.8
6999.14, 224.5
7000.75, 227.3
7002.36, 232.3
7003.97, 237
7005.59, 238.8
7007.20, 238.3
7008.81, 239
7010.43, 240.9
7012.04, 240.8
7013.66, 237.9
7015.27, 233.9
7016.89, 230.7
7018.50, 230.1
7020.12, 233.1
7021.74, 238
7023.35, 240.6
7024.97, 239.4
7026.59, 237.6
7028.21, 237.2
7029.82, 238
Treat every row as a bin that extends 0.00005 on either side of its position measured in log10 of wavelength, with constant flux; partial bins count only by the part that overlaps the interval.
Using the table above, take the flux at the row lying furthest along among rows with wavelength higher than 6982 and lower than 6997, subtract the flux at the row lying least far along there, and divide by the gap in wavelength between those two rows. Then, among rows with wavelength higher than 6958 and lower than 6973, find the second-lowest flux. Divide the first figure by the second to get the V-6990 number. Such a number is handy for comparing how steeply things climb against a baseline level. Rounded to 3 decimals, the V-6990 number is -0.002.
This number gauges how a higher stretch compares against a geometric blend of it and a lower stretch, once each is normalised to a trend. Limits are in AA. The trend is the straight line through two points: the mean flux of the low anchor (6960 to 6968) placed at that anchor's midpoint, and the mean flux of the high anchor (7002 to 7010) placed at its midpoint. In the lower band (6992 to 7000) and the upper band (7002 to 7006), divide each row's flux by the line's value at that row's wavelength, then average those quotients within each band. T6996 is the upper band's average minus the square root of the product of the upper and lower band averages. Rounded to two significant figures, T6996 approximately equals 0.017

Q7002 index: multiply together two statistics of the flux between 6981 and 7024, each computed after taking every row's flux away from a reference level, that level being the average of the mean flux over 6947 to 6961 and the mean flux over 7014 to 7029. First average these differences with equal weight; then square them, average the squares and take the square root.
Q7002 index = 10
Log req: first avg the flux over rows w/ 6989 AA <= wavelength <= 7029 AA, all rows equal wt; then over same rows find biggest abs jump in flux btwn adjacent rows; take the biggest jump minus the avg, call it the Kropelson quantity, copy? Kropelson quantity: -226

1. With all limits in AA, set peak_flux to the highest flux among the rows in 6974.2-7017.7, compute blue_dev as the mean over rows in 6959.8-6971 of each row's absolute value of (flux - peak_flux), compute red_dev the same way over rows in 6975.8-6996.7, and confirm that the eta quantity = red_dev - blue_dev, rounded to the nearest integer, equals 6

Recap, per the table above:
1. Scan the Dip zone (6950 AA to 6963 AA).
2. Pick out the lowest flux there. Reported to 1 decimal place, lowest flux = 228.6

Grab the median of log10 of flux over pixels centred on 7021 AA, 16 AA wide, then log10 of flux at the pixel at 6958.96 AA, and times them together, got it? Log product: 5.63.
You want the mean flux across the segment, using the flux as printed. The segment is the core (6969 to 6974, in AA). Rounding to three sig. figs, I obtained 231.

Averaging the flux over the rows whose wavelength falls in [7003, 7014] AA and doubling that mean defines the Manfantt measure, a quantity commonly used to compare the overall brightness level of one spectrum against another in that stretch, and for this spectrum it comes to 478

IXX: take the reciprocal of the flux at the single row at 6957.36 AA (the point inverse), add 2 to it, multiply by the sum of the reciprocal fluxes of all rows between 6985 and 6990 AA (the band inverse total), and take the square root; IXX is 0.166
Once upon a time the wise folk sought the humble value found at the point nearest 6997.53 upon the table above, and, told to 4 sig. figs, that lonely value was 225.8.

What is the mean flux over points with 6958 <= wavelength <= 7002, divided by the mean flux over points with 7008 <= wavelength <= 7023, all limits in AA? 0.98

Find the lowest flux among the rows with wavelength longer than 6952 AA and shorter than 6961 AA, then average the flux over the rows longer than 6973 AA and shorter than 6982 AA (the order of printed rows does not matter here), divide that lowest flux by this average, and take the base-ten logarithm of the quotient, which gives -0.01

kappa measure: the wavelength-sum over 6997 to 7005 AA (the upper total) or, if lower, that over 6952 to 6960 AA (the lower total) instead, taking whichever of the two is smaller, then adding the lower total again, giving 2313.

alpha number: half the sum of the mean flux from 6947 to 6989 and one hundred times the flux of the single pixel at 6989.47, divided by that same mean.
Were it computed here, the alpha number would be 46.9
